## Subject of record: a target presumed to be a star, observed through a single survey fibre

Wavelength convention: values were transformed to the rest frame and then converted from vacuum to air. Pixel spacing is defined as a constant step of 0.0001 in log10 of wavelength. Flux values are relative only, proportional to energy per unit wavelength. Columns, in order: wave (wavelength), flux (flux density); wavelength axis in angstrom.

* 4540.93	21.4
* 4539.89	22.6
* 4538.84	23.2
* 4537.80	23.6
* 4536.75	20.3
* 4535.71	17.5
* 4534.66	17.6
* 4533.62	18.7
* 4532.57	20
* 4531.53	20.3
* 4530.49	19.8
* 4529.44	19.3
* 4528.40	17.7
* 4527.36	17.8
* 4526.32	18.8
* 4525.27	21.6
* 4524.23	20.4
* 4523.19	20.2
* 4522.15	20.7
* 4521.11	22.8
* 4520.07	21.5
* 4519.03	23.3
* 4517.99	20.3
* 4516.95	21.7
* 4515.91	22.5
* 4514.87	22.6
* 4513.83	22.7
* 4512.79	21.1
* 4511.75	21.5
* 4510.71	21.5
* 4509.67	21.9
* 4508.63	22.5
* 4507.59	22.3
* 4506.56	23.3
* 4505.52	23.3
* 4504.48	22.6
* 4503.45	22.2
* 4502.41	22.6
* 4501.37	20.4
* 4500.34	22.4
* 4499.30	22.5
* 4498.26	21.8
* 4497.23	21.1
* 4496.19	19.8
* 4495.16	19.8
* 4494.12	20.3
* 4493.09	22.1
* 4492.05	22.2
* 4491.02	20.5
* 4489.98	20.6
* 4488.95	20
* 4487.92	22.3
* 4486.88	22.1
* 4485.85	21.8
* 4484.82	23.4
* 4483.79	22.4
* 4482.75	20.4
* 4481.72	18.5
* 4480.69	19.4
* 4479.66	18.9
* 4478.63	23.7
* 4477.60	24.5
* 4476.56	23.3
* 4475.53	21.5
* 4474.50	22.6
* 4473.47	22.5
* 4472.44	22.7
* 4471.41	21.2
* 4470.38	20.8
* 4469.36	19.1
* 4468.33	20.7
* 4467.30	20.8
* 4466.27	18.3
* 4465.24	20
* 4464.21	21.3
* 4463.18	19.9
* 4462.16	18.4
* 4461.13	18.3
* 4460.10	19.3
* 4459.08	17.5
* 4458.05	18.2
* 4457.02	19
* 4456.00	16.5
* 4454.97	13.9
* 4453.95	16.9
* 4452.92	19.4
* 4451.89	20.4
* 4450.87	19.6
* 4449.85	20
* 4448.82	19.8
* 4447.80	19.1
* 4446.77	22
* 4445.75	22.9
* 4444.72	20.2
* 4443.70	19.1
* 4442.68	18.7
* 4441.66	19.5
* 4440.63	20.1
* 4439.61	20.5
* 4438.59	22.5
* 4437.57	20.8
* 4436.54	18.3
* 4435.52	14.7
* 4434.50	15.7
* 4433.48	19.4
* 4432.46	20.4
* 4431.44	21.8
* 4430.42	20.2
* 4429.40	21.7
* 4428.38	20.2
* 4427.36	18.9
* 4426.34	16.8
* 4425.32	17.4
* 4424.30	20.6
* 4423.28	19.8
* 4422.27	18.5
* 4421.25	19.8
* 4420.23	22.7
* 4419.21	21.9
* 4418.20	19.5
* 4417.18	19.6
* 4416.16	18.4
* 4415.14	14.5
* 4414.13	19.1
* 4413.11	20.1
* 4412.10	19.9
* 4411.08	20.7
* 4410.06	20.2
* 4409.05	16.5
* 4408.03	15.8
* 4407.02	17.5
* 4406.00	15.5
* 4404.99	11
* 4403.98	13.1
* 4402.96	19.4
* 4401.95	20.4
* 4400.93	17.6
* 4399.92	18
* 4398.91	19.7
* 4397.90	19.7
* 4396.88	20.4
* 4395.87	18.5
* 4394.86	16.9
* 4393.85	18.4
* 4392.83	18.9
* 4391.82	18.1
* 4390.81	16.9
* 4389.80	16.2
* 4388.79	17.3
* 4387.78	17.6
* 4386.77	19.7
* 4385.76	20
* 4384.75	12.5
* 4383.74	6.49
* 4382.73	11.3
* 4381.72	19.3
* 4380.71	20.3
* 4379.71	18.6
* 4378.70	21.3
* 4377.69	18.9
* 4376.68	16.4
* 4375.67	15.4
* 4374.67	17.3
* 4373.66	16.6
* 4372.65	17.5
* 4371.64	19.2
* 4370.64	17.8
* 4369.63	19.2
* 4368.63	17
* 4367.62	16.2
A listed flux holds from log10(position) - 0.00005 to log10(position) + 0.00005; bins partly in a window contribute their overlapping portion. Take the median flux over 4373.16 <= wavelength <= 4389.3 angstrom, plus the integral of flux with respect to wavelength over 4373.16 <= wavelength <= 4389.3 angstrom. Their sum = 289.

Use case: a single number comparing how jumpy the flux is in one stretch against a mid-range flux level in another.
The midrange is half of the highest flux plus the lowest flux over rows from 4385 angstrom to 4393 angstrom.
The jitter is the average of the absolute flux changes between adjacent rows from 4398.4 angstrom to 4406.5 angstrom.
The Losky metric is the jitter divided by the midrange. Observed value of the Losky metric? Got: 0.15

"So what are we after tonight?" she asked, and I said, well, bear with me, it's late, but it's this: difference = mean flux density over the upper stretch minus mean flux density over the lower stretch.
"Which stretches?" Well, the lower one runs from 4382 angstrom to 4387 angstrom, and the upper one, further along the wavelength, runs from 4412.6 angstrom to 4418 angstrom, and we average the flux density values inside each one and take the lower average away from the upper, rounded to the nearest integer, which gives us 4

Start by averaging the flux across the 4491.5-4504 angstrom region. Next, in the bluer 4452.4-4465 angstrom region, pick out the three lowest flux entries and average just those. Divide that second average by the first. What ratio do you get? 0.74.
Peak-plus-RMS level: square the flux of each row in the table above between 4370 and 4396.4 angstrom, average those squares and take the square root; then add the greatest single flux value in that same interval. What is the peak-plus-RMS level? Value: 38.8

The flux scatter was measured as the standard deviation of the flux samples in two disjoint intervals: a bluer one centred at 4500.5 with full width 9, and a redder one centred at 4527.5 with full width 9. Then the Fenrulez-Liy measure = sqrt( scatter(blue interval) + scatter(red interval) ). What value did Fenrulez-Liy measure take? 1.5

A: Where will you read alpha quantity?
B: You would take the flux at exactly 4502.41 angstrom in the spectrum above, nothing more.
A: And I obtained 22.6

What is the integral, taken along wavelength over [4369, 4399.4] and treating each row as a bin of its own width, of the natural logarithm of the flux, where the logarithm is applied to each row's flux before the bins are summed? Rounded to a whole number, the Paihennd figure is 86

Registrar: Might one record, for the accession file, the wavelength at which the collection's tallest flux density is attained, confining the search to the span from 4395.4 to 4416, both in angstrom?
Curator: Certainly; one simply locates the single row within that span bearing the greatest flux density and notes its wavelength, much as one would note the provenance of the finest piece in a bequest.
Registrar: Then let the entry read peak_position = 4411.08 angstrom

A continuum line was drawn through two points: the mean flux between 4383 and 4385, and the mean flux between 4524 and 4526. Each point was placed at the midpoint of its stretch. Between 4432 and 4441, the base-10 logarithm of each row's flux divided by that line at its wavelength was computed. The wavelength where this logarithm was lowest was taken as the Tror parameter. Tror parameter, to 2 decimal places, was 4435.52 angstrom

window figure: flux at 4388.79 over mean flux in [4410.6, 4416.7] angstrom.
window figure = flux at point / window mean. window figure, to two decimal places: 0.92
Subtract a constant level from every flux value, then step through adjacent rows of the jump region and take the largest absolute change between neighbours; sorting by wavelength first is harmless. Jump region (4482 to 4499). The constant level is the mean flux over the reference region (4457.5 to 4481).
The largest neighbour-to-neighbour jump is 2.30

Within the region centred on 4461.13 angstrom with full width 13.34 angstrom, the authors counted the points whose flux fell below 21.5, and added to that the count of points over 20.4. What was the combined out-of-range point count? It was 15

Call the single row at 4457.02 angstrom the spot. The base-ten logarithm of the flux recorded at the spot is 1.28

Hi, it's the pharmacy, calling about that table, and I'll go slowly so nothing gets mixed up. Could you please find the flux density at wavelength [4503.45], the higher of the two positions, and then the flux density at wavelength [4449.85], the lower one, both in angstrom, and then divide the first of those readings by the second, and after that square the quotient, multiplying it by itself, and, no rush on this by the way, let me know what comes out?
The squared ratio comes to 1.23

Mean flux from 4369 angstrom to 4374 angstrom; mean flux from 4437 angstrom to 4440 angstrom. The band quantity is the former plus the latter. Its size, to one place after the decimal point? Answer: 39.3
